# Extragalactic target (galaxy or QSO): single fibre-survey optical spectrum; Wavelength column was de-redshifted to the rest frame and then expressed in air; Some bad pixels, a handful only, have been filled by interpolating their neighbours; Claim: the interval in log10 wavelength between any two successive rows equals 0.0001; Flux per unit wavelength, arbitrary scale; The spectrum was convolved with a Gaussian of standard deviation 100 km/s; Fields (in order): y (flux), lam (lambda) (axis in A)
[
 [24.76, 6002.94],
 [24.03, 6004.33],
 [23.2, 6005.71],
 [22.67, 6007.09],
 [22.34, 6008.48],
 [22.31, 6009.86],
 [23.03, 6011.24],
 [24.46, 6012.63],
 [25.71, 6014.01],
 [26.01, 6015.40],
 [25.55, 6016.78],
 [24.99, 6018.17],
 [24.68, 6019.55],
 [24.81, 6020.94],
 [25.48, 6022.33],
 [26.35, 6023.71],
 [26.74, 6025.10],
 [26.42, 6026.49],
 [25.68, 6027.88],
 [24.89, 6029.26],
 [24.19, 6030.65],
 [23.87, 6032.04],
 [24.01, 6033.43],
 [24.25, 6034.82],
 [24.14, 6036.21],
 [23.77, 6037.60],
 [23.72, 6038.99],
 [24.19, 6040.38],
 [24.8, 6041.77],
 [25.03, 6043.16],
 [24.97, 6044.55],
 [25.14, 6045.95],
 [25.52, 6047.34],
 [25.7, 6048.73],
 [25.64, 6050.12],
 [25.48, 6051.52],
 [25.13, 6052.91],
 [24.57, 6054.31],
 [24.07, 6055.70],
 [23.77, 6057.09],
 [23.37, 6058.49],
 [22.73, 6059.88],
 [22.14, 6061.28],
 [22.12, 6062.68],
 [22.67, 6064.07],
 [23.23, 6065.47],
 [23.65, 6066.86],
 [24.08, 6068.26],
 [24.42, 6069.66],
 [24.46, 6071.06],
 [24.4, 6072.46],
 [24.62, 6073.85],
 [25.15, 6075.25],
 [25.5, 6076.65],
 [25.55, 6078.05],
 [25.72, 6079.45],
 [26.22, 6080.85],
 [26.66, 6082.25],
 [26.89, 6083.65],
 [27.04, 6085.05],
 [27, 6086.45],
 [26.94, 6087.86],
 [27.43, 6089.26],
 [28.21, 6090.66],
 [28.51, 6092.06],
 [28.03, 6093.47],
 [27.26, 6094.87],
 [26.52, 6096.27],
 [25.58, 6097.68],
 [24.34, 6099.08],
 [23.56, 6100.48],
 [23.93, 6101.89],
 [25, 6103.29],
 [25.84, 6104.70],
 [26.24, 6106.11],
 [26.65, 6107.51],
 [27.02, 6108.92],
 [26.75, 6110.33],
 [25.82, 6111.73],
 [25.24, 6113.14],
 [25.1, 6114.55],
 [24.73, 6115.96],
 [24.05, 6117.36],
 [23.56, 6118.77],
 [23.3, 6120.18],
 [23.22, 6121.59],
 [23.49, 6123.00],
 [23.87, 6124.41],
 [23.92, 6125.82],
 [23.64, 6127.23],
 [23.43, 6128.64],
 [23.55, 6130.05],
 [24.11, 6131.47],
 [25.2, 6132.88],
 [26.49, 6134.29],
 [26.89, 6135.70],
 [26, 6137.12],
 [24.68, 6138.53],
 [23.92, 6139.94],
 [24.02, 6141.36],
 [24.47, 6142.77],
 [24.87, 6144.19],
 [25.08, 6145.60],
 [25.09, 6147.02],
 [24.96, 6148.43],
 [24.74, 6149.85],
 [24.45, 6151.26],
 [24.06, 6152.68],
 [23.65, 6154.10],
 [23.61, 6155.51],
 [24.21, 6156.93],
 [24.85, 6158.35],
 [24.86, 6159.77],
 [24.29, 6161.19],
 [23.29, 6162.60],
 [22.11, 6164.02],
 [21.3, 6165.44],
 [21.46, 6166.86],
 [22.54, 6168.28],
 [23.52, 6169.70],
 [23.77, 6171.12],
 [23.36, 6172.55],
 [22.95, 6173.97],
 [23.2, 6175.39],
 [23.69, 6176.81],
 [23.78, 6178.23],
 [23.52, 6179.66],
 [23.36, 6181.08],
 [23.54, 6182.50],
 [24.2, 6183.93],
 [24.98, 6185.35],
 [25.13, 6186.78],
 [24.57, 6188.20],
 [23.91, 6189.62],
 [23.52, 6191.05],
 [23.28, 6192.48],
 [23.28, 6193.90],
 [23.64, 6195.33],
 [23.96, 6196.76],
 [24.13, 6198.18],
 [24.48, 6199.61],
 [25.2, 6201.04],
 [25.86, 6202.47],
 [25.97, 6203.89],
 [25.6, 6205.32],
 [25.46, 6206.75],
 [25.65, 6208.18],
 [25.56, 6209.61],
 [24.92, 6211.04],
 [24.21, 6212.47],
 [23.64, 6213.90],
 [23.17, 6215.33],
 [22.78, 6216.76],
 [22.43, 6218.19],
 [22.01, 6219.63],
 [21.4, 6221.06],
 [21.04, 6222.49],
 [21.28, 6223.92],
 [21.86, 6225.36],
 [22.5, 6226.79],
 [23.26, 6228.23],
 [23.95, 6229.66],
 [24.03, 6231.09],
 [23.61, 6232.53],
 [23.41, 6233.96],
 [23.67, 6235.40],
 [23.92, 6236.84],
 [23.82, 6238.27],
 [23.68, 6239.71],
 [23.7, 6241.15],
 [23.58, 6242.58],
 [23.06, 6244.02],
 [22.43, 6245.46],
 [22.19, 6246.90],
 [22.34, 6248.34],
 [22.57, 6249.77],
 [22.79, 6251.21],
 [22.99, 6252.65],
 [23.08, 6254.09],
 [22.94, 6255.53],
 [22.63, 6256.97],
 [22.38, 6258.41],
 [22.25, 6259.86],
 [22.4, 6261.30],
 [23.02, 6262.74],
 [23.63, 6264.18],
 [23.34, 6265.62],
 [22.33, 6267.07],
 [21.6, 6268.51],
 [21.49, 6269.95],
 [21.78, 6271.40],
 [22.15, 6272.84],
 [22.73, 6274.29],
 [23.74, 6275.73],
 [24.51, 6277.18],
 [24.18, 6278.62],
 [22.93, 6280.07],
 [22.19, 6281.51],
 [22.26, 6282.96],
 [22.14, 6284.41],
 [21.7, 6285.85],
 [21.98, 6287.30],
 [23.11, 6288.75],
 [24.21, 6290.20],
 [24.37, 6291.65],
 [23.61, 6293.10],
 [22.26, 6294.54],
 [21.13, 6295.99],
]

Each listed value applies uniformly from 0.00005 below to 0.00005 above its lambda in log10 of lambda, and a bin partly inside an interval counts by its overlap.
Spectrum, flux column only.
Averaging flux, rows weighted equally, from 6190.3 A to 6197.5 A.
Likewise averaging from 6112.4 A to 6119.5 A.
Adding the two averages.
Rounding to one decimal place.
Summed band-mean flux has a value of 48.1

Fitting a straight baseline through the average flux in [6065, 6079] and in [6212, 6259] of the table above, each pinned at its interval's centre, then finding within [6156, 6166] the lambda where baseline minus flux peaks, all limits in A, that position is 6165.44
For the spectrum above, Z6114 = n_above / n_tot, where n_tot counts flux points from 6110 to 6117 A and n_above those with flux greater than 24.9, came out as 0.80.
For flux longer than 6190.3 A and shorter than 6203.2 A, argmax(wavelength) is 6202.47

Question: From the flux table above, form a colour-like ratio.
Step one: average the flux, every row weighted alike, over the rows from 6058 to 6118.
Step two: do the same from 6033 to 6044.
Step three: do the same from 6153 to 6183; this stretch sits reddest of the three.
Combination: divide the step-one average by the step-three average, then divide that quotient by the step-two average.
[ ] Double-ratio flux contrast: 0.045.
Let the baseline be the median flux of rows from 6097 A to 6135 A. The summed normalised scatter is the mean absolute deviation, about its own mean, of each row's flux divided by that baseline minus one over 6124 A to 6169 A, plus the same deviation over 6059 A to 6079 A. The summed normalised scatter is 0.077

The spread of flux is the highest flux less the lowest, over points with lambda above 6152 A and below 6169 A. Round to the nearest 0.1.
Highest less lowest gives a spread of 3.6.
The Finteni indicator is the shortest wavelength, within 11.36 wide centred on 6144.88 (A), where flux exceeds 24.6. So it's 6144.19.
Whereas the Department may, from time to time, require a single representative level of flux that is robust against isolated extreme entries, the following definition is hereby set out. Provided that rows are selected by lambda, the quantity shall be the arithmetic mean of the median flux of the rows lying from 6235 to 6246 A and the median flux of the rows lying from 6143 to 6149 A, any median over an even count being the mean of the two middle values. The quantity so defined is 24.3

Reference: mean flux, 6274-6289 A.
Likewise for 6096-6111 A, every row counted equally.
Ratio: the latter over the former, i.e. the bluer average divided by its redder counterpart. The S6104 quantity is 1.12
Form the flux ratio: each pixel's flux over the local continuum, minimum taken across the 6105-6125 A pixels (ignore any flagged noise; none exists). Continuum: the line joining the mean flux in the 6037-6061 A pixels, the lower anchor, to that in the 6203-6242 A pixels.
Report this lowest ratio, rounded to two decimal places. 0.96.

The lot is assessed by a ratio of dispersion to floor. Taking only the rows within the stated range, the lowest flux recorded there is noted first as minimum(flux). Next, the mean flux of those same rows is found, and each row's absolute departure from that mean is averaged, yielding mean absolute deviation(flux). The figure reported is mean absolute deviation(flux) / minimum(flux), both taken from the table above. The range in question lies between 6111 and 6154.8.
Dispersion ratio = 0.033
